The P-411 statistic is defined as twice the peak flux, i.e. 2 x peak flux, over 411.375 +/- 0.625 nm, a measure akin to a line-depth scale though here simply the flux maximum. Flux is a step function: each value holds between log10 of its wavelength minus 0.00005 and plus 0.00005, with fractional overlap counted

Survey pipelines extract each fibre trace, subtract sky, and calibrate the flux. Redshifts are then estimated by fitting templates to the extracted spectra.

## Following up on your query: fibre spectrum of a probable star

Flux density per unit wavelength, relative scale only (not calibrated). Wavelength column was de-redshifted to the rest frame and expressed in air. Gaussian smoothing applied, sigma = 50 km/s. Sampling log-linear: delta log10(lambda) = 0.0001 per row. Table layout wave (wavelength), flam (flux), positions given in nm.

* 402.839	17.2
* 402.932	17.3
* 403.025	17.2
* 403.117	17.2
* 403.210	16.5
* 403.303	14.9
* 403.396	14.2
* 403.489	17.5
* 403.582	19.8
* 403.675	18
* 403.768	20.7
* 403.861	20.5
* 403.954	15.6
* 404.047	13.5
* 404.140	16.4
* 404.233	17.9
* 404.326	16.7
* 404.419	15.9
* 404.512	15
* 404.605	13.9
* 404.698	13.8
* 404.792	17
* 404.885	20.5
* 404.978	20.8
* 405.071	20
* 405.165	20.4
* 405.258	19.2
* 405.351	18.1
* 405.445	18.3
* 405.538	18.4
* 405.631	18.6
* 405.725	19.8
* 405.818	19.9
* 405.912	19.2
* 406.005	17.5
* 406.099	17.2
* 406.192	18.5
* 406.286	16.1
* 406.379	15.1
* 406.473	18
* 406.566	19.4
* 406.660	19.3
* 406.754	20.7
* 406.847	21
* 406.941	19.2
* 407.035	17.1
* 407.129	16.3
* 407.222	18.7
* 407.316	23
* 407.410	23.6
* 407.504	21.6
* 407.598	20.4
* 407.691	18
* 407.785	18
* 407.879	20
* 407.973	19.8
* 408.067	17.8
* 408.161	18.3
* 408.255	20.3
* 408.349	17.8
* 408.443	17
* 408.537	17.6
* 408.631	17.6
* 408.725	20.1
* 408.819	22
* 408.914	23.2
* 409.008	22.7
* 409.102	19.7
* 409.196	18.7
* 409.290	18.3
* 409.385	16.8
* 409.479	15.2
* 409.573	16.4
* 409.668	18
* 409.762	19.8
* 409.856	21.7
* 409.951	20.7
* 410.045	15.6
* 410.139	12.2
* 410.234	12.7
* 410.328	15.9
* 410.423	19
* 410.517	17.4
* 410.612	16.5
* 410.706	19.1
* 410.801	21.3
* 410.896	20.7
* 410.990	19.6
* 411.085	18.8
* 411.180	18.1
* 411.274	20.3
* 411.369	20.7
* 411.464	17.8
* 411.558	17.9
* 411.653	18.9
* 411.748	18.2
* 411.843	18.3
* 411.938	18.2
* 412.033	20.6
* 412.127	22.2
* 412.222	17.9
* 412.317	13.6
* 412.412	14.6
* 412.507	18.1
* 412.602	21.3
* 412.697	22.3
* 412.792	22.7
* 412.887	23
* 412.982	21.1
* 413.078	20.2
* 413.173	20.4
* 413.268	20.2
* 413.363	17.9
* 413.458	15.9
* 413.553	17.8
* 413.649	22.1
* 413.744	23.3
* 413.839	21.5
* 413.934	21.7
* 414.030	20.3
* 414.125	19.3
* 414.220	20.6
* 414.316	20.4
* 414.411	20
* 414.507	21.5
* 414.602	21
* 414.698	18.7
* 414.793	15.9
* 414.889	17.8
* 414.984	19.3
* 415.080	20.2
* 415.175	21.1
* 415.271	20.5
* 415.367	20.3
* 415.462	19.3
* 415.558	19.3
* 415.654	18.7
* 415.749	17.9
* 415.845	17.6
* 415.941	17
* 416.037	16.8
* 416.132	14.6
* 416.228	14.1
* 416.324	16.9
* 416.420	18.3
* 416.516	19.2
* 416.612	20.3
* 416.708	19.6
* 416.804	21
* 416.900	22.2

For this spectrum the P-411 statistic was 42.6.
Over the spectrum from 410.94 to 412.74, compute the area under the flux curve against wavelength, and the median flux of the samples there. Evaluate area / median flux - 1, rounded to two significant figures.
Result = 0.85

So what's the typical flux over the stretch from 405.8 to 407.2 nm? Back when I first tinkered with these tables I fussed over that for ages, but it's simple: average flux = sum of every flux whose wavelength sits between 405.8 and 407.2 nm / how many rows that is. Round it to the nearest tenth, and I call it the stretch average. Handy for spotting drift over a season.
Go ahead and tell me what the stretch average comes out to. 18.3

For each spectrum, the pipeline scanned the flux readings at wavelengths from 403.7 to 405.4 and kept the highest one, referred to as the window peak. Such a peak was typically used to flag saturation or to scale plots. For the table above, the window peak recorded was 20.8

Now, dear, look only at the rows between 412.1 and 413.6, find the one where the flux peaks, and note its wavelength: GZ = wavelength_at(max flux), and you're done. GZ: 412.887 nm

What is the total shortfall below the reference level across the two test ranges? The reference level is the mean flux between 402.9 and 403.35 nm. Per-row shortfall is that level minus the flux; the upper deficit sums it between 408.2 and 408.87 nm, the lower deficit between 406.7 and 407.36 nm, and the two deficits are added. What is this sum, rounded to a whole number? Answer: -36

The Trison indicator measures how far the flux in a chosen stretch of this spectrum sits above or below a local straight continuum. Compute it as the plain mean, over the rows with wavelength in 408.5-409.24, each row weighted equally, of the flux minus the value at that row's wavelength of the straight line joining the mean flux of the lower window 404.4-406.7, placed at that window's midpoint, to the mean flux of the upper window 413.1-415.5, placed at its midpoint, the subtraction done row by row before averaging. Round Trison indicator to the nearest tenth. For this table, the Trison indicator 1.5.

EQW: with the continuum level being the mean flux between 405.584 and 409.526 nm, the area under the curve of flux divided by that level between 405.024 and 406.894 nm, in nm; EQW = 1.84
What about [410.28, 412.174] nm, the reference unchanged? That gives 1.89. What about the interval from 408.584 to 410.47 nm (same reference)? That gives 1.82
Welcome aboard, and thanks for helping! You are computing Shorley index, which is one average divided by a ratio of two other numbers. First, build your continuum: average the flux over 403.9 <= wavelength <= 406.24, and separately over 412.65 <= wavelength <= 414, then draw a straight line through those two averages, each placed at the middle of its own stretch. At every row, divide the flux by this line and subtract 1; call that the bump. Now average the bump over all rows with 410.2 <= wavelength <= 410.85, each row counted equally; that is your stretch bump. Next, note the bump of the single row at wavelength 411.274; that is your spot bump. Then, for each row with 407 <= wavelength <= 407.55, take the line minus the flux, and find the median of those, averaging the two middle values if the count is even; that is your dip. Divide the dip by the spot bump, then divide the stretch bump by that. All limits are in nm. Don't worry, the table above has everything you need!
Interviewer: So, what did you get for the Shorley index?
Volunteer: 0.0012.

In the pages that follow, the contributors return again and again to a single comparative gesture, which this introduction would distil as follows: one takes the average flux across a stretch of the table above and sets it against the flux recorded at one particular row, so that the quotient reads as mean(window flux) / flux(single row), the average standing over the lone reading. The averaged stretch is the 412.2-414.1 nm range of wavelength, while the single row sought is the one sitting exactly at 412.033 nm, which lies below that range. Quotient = 0.96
